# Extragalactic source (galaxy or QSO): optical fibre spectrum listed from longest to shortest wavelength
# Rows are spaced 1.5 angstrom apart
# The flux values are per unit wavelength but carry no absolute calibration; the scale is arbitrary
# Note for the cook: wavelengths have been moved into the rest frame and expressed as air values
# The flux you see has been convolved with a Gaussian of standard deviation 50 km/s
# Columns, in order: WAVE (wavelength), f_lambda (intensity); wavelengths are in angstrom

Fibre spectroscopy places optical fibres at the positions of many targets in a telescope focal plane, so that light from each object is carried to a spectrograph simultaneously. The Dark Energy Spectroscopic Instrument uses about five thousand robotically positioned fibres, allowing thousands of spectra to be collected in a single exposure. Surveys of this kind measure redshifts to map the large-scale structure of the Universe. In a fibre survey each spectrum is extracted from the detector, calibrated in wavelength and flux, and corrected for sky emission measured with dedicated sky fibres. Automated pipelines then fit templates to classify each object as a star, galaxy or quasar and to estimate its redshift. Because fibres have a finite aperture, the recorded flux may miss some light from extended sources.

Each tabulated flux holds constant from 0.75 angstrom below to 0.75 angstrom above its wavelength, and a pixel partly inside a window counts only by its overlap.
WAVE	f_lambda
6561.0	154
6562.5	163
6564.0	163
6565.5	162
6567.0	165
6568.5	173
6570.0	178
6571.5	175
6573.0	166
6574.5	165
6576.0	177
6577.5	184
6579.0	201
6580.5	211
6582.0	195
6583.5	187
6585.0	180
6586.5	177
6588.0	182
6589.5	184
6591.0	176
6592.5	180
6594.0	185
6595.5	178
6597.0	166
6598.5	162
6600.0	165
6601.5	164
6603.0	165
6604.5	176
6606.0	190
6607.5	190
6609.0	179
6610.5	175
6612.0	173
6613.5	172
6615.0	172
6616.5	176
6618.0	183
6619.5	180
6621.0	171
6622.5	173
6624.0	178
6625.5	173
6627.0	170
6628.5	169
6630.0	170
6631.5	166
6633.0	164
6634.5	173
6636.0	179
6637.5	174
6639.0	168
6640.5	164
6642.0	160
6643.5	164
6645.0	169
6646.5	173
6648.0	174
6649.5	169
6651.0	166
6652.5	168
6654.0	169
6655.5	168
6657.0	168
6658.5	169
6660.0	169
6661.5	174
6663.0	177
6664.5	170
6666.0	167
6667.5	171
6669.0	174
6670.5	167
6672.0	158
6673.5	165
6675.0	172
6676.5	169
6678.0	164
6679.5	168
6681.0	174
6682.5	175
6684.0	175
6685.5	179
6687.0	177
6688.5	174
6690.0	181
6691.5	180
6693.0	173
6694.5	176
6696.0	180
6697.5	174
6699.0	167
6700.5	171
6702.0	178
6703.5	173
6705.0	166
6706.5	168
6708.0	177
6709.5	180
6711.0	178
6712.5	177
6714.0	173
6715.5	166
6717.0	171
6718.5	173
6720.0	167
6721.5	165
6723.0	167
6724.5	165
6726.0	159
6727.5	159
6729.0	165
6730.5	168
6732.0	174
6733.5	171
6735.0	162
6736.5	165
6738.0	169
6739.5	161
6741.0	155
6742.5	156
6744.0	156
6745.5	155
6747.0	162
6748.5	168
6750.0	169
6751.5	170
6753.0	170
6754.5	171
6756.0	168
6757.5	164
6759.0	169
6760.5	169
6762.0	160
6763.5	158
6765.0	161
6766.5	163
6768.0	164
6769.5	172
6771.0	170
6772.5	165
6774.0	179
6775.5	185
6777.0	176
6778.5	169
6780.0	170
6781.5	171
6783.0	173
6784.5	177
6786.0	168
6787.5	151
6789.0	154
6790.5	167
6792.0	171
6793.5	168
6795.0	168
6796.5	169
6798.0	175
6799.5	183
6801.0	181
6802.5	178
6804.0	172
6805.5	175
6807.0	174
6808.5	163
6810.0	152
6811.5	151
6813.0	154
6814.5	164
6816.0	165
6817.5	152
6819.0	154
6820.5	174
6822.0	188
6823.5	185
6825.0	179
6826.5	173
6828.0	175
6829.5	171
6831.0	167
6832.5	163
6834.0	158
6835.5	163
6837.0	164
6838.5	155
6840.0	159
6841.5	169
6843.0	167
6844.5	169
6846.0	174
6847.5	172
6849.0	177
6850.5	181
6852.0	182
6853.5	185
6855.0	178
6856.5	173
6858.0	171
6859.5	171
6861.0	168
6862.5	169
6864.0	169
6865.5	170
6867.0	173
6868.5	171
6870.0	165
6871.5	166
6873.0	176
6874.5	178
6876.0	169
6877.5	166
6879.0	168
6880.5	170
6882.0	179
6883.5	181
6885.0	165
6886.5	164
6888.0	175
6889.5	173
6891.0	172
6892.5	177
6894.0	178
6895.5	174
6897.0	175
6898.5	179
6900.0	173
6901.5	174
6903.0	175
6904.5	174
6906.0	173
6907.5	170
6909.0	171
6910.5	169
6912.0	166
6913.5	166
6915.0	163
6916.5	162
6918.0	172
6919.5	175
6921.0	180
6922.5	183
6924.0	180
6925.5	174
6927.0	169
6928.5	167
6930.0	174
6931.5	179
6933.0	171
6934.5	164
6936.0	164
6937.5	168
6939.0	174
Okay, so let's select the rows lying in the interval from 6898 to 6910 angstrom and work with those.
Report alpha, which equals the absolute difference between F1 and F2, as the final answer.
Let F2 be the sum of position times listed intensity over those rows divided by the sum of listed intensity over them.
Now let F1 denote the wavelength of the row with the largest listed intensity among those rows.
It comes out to 5.2 angstrom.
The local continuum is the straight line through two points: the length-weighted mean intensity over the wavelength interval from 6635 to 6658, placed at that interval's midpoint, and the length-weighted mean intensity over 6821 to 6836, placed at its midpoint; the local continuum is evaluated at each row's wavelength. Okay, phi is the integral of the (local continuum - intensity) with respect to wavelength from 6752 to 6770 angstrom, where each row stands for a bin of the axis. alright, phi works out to 97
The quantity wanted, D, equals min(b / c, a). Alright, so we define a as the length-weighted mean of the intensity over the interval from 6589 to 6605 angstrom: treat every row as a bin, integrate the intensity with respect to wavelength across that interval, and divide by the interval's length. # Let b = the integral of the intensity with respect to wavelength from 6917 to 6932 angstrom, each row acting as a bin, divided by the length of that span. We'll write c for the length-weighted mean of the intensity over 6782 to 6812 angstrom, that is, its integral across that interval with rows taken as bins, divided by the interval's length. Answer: 1.04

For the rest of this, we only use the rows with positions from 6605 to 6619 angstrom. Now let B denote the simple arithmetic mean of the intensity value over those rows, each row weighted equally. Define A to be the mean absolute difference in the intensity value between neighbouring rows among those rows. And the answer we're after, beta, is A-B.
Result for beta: -175.3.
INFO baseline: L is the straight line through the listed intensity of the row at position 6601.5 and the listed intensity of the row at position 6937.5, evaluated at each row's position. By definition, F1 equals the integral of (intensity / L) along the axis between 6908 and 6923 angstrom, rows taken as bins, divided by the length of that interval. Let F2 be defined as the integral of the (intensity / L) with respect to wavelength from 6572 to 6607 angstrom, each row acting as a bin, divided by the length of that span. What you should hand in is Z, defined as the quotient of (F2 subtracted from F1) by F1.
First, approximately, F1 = 1.02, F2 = 1.09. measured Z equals -0.075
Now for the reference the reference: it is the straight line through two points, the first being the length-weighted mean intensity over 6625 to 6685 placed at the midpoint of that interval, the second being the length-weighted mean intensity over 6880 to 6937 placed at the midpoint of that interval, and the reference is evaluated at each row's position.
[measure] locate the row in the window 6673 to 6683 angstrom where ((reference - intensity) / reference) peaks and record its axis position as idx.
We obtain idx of 6678.0 angstrom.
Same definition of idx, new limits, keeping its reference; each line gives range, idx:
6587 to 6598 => 6597.0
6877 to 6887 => 6886.5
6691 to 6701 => 6699.0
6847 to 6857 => 6847.5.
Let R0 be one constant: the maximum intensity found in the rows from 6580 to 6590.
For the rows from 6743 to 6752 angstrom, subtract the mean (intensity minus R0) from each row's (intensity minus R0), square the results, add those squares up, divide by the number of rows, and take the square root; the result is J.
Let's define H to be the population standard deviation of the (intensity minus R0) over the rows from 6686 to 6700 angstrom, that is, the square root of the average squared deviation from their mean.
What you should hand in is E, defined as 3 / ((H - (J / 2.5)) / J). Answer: 10.7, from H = 4.2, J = 6.1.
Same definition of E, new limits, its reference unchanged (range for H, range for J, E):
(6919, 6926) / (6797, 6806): 6.0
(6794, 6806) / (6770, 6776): 12.0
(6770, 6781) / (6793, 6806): 3.7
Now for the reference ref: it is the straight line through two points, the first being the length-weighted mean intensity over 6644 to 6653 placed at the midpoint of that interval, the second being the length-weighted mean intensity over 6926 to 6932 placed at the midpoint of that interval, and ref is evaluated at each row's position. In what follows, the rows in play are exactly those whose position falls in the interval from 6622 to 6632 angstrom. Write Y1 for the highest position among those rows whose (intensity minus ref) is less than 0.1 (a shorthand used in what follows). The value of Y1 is 6631.5 angstrom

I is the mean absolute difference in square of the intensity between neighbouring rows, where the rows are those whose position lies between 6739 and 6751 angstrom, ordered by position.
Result 1008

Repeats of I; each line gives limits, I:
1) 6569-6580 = 2939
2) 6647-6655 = 931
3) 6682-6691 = 1133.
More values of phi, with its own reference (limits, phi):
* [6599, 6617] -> -115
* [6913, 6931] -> 34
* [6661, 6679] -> 8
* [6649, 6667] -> -7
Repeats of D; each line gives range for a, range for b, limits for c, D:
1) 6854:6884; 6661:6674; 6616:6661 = 0.99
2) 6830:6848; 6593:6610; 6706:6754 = 1.05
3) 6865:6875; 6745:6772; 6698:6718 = 0.96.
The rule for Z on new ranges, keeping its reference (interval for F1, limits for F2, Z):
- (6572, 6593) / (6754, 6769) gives 0.112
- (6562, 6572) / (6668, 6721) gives -0.015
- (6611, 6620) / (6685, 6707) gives 0.014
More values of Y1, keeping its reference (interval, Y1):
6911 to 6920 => 6918.0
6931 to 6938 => 6937.5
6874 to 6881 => 6880.5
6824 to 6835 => 6834.0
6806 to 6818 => 6817.5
